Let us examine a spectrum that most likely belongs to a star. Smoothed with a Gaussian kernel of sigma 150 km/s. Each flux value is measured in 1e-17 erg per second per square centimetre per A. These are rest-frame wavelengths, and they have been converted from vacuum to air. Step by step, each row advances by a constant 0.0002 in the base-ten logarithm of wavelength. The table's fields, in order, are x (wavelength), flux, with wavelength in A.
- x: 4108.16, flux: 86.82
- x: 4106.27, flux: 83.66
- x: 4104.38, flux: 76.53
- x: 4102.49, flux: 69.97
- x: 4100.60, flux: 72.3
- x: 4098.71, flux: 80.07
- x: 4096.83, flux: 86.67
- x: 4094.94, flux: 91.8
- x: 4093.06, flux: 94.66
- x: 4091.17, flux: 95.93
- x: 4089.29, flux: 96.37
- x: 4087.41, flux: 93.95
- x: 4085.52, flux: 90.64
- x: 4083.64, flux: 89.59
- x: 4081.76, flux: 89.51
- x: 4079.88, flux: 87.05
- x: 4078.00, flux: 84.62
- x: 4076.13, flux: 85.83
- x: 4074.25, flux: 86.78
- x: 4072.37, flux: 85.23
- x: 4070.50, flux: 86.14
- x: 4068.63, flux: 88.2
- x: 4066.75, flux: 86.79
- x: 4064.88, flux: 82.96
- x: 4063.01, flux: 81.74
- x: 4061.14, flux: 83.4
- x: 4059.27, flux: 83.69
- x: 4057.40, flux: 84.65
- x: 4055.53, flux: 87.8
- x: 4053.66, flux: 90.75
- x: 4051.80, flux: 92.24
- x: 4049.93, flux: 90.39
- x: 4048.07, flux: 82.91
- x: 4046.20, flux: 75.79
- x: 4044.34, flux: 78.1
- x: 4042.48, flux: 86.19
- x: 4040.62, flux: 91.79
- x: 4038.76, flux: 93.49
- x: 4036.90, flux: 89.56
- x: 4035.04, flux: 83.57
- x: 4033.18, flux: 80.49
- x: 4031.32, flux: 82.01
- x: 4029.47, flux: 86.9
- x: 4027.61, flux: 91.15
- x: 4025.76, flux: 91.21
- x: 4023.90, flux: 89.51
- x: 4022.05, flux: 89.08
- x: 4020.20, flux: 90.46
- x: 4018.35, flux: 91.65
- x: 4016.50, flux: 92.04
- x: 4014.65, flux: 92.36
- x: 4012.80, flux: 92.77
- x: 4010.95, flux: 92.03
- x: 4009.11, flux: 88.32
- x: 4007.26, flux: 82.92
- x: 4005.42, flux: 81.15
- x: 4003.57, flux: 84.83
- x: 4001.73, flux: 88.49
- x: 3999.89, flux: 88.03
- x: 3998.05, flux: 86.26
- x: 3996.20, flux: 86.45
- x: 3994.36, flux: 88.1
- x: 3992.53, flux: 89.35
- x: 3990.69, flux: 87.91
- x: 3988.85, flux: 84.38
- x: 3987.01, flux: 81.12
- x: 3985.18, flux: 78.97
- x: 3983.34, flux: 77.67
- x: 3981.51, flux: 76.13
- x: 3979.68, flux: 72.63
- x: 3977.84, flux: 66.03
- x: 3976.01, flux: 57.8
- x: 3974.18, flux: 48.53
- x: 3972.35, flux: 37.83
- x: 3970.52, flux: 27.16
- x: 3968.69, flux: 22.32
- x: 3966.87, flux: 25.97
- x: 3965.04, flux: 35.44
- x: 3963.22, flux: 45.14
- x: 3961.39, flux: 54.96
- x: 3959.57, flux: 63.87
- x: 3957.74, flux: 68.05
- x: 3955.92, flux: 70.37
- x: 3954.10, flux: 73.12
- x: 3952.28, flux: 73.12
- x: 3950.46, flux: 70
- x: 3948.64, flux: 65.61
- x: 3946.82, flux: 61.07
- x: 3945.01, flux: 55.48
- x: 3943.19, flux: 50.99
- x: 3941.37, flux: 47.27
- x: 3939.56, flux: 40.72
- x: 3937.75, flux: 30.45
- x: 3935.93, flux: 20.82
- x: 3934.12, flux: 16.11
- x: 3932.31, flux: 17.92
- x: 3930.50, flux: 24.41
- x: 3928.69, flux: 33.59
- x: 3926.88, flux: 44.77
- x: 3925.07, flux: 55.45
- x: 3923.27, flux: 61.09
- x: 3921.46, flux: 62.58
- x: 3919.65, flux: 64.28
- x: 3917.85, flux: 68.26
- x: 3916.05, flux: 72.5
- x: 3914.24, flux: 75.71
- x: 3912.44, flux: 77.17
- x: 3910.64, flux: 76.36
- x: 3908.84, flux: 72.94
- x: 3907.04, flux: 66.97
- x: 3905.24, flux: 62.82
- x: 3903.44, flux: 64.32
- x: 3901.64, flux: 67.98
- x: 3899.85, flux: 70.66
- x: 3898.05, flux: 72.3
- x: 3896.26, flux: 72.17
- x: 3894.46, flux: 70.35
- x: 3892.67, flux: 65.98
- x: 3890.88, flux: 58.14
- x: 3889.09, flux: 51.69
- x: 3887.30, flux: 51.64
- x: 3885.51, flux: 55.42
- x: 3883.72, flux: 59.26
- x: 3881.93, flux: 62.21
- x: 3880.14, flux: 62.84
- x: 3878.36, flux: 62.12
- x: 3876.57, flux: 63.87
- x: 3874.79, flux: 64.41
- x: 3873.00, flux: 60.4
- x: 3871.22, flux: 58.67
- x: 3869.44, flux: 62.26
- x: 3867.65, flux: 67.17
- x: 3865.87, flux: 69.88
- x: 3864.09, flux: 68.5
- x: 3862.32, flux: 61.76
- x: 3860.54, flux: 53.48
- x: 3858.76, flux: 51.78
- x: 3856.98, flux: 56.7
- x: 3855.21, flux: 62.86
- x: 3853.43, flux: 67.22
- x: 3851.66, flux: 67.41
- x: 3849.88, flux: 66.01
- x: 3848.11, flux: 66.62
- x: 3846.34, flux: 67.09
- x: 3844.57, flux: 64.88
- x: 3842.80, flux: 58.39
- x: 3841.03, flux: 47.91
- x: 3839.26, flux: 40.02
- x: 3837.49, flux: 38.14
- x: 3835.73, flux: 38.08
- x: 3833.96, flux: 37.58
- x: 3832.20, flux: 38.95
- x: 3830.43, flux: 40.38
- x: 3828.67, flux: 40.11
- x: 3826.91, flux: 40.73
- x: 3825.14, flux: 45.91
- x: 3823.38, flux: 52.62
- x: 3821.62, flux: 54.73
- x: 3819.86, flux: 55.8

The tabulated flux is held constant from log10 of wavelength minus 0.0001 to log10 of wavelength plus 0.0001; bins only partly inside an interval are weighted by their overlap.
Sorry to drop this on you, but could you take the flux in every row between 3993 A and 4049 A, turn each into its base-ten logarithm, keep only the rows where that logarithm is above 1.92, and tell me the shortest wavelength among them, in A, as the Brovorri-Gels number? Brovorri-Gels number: 3994.36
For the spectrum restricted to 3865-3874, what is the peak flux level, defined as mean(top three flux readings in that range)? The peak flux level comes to 66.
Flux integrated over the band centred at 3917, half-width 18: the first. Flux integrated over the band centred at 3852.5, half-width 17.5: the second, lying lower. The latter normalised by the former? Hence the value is 1.0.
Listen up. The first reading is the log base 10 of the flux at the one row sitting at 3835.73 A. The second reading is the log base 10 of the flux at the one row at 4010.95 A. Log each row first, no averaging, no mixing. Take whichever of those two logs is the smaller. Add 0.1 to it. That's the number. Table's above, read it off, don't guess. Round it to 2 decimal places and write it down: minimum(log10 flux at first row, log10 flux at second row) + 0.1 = 1.68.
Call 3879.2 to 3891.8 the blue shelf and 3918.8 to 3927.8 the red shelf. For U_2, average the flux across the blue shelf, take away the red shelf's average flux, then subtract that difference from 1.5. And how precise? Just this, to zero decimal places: 2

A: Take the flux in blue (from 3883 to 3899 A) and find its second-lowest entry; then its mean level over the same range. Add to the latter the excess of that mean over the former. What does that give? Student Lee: 72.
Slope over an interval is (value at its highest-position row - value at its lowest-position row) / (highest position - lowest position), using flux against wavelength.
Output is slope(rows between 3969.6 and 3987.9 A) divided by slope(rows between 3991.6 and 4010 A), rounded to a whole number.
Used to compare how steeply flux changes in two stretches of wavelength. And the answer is -53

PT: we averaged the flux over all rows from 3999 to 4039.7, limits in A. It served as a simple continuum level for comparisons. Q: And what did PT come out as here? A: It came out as 88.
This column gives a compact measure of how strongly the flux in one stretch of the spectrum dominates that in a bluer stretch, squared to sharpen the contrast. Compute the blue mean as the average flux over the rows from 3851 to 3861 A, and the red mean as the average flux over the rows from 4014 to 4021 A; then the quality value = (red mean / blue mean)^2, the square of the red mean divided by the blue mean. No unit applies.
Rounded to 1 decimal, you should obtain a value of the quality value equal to 2.3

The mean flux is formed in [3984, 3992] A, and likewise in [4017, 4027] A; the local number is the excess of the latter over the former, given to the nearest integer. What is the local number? 7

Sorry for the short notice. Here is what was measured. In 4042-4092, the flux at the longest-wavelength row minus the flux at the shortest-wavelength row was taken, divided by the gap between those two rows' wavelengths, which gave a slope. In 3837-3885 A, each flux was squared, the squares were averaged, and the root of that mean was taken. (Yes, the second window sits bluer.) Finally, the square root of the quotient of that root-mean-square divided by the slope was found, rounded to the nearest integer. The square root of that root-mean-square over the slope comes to 17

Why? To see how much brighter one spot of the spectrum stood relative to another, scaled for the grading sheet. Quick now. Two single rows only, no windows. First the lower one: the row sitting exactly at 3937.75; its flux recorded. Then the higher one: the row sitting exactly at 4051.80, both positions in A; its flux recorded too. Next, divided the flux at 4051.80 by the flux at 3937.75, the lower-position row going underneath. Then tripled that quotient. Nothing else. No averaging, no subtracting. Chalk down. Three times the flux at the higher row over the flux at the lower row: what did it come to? 9.1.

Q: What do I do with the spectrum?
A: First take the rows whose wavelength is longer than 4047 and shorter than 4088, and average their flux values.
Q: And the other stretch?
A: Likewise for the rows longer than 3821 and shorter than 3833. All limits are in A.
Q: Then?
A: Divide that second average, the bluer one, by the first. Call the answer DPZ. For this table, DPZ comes 0.51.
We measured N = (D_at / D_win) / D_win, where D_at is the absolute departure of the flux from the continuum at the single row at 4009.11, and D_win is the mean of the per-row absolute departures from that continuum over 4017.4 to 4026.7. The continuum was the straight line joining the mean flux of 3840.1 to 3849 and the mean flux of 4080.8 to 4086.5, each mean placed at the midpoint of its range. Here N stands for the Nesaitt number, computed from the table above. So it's 0.12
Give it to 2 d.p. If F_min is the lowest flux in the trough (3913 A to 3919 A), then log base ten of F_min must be 1.83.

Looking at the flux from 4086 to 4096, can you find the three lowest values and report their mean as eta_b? 93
